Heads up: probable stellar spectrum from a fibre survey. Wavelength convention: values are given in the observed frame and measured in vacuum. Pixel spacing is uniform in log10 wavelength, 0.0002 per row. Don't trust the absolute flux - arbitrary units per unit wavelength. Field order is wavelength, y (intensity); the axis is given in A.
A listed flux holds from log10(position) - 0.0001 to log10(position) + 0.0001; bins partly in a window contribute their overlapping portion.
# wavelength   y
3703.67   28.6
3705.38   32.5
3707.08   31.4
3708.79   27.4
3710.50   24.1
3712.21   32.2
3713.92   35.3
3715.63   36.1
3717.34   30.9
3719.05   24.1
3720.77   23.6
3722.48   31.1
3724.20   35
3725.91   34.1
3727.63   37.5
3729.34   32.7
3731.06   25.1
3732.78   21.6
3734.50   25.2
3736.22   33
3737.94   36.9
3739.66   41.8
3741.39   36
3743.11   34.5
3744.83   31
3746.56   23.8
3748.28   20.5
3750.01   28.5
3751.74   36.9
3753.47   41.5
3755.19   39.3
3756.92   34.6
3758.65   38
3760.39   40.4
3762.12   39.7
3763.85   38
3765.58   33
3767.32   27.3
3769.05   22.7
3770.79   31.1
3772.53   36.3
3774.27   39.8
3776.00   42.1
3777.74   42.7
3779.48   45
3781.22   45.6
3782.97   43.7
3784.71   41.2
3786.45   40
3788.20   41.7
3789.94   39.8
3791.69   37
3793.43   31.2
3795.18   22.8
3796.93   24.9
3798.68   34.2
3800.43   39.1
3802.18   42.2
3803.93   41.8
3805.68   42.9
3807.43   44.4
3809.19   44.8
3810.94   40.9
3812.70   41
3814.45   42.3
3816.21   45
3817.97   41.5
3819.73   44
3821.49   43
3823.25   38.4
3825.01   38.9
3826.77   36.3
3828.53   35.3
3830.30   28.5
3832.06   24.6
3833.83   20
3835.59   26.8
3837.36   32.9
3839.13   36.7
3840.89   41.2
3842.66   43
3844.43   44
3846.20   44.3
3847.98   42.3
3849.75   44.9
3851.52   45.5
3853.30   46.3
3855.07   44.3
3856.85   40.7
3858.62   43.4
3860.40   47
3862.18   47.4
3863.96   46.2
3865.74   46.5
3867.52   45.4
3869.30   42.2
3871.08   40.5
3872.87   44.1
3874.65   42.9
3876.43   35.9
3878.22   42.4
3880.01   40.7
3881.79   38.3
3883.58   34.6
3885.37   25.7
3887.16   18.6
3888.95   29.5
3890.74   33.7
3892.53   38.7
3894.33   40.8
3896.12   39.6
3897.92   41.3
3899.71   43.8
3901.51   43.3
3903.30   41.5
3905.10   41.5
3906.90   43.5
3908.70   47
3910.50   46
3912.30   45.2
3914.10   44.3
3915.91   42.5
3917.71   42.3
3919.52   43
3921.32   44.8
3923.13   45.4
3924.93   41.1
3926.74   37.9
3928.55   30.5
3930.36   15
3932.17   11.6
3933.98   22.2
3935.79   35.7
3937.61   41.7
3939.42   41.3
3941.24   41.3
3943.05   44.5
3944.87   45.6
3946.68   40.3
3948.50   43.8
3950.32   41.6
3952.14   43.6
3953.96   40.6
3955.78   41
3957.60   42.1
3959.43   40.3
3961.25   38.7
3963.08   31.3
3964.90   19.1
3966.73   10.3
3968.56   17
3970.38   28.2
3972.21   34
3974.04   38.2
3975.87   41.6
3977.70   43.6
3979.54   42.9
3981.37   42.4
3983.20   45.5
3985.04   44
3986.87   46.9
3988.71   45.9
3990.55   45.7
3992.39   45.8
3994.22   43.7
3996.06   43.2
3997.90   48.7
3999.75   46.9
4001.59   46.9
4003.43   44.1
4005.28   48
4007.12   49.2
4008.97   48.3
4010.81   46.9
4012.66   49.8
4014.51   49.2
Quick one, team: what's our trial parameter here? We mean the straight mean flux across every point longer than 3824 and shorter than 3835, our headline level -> 30.6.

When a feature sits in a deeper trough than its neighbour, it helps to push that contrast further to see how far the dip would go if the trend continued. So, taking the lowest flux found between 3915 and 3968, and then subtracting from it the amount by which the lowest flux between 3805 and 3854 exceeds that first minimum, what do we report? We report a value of 1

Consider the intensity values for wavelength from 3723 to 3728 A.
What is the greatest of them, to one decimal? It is 37.5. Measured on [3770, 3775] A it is 39.8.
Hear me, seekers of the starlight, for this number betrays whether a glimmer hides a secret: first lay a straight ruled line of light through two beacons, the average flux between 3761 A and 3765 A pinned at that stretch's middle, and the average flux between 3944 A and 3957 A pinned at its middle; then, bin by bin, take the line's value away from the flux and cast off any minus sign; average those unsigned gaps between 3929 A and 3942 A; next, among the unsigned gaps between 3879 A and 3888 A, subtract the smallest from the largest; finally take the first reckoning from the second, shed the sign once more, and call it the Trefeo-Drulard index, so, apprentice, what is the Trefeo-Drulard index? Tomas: 10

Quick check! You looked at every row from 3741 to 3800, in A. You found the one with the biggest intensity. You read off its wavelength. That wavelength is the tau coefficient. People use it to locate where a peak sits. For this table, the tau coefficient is 3781.22 A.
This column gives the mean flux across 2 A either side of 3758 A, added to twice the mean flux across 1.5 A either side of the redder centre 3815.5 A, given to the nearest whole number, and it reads 124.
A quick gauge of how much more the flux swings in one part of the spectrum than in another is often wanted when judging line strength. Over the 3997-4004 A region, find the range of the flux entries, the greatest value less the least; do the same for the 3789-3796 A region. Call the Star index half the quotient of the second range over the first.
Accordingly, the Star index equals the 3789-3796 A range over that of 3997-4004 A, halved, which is 1.8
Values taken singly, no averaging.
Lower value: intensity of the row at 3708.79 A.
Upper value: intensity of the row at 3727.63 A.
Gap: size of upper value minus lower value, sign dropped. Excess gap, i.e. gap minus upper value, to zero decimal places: -27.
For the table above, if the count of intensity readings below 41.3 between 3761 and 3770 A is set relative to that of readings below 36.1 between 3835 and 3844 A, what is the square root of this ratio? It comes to 1.6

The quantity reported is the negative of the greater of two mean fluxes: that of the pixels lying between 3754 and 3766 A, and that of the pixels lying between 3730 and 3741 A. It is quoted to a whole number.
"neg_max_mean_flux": -38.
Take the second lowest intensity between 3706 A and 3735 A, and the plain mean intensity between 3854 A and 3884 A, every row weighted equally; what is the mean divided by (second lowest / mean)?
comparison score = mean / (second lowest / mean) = 77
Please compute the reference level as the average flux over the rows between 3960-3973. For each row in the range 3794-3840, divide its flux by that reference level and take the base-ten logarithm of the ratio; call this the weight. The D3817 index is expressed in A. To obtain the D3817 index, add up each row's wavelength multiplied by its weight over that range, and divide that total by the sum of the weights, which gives 3815.0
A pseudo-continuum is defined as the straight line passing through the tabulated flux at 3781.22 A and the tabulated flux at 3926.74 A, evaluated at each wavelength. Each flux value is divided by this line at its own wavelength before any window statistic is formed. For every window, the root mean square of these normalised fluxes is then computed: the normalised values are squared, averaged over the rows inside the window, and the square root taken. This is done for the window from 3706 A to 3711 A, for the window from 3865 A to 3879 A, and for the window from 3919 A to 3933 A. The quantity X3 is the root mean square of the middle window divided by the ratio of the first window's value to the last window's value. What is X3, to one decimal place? 1.8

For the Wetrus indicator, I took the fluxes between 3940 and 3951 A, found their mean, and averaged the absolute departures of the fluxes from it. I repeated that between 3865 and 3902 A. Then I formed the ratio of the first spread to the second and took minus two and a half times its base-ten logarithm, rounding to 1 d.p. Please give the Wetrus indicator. 1.1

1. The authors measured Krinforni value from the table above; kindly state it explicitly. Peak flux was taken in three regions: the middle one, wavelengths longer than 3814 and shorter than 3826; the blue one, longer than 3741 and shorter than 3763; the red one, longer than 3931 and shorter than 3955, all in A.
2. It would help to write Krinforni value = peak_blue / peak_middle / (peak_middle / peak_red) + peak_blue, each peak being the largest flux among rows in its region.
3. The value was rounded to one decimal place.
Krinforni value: 42.4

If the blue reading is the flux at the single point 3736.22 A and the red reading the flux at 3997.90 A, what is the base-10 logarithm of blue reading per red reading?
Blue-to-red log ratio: -0.17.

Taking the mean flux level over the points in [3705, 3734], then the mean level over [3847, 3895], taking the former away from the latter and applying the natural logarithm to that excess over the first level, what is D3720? 2.3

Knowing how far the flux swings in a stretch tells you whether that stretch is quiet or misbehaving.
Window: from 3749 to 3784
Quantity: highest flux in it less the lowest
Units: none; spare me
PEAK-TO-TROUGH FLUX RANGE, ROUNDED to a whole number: 23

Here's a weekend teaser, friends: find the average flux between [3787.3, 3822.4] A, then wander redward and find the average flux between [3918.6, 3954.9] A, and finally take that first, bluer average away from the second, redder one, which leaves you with -2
